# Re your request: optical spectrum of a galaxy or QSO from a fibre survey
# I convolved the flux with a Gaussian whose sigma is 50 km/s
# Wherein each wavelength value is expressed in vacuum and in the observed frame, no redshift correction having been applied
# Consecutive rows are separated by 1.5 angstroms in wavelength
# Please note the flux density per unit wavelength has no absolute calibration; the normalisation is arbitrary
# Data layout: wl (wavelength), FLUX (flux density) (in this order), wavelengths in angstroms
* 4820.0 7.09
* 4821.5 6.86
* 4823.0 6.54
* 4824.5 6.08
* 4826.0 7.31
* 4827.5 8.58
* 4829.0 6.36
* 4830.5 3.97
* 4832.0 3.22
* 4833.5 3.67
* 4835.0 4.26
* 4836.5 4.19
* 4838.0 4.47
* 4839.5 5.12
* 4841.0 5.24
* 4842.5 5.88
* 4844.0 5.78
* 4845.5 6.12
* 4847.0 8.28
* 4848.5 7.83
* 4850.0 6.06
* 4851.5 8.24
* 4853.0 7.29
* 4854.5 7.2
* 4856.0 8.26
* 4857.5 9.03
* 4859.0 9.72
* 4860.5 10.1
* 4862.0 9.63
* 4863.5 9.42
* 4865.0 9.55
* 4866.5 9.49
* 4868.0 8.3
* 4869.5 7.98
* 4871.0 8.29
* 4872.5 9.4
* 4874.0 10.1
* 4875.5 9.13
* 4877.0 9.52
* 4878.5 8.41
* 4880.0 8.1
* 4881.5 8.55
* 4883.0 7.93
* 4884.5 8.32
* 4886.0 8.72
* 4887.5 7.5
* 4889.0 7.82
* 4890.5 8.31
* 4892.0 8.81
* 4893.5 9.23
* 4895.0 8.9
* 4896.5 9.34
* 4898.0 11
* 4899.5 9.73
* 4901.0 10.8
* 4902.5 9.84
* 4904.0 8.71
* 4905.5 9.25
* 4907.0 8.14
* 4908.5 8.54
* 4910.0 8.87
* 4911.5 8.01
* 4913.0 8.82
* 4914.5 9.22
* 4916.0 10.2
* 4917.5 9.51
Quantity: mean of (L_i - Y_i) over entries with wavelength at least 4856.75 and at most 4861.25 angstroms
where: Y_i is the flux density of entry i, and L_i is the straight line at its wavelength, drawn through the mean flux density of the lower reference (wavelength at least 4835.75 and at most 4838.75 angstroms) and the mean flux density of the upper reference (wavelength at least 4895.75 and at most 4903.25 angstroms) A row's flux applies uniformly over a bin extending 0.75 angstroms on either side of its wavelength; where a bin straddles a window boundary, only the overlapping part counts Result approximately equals -3.26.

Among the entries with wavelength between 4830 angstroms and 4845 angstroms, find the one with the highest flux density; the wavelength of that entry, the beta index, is 4842.5 angstroms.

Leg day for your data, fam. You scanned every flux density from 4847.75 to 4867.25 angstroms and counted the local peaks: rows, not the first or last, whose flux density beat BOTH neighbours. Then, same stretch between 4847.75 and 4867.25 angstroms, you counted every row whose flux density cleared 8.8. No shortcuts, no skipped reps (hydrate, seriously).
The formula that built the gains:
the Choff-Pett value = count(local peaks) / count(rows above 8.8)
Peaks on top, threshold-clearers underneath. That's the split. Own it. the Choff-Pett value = 0.429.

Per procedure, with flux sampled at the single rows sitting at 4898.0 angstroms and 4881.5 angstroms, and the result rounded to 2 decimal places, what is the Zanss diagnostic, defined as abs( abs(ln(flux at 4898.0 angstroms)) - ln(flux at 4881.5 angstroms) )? 0.25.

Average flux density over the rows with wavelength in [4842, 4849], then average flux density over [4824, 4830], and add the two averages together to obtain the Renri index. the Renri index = 14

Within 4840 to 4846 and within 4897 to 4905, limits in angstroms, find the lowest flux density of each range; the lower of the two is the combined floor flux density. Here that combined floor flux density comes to 5.2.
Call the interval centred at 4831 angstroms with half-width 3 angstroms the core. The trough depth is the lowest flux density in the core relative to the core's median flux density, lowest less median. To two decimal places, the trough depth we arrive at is -0.60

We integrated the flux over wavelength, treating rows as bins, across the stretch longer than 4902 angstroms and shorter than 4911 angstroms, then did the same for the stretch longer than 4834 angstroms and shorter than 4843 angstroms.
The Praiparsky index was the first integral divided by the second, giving 1.8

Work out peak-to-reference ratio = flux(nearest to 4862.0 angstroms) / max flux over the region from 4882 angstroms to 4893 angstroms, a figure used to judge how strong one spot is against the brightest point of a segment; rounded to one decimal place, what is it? 1.1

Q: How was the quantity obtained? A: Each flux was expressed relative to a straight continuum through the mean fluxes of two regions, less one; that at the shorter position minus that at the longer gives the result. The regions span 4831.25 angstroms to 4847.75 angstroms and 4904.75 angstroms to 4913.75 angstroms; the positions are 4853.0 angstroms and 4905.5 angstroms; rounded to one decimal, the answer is 0.2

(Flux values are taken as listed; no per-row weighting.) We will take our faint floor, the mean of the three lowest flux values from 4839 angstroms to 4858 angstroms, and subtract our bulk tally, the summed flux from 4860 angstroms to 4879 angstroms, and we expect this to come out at -114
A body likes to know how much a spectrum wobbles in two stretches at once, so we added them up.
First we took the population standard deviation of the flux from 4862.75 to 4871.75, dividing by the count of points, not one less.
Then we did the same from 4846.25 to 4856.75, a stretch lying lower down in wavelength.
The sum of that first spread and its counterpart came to 1.41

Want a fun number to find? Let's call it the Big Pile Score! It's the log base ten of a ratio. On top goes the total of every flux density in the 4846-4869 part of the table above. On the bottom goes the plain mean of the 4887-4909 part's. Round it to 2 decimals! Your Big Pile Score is 1.15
